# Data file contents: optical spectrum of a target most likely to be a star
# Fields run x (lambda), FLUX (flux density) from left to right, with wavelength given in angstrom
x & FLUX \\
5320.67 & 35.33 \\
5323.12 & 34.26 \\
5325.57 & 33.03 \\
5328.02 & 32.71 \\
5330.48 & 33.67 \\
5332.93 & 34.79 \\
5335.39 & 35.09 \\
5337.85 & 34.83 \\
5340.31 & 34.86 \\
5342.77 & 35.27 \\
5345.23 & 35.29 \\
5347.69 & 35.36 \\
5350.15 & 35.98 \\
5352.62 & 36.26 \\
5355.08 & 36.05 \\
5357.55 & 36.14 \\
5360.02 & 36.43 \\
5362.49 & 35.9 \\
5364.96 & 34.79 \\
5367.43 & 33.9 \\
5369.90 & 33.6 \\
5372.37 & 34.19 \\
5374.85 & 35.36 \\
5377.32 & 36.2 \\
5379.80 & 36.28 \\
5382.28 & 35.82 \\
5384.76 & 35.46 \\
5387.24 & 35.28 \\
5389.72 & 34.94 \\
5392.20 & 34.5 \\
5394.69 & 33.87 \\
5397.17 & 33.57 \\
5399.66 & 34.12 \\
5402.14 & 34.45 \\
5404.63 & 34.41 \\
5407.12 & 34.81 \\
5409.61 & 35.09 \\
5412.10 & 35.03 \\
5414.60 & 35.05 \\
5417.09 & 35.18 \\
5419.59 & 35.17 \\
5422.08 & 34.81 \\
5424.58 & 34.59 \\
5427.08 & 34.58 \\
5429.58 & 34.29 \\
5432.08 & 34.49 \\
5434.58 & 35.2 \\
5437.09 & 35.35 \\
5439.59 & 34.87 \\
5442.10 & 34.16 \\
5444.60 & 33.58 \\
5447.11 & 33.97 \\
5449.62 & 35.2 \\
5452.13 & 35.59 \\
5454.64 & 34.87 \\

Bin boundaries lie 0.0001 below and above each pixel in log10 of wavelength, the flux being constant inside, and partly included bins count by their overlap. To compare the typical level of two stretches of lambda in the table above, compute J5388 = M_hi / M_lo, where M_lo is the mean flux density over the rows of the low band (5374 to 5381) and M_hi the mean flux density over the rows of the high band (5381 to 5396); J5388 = 0.97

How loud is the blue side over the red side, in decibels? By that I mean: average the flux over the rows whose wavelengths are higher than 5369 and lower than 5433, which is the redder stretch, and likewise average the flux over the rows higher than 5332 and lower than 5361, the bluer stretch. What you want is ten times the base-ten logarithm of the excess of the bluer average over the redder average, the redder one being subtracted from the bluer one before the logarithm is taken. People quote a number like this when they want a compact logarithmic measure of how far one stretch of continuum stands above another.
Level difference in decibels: -1.5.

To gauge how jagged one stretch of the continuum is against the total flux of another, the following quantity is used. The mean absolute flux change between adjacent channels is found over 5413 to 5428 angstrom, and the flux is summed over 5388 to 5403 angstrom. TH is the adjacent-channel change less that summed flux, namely -205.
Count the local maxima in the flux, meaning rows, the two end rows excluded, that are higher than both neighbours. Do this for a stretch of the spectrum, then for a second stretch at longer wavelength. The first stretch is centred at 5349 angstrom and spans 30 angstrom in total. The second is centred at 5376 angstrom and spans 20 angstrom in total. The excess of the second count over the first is -1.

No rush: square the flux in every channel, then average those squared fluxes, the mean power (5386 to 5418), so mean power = 1200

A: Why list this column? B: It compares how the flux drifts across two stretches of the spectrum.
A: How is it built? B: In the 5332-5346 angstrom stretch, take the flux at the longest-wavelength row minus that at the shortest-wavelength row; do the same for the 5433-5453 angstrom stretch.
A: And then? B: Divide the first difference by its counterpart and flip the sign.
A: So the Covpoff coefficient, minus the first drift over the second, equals -1.3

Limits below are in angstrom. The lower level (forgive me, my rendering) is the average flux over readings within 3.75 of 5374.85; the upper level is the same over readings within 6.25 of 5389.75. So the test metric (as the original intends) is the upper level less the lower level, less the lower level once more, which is -35.7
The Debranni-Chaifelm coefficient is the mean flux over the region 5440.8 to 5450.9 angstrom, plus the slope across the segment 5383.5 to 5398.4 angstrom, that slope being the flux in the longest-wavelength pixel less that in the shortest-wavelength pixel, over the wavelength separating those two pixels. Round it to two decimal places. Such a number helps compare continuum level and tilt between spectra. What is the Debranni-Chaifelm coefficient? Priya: 34.08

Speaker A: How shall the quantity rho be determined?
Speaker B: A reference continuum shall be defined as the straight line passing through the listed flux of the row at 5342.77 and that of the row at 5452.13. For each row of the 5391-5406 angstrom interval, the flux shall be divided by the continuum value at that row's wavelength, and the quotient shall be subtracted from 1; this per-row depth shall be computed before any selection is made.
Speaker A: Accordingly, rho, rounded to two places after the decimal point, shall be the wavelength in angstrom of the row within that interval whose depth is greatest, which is 5397.17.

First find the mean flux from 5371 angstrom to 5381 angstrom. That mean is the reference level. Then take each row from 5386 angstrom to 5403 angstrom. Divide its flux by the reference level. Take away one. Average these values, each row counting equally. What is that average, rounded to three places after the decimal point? -0.031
